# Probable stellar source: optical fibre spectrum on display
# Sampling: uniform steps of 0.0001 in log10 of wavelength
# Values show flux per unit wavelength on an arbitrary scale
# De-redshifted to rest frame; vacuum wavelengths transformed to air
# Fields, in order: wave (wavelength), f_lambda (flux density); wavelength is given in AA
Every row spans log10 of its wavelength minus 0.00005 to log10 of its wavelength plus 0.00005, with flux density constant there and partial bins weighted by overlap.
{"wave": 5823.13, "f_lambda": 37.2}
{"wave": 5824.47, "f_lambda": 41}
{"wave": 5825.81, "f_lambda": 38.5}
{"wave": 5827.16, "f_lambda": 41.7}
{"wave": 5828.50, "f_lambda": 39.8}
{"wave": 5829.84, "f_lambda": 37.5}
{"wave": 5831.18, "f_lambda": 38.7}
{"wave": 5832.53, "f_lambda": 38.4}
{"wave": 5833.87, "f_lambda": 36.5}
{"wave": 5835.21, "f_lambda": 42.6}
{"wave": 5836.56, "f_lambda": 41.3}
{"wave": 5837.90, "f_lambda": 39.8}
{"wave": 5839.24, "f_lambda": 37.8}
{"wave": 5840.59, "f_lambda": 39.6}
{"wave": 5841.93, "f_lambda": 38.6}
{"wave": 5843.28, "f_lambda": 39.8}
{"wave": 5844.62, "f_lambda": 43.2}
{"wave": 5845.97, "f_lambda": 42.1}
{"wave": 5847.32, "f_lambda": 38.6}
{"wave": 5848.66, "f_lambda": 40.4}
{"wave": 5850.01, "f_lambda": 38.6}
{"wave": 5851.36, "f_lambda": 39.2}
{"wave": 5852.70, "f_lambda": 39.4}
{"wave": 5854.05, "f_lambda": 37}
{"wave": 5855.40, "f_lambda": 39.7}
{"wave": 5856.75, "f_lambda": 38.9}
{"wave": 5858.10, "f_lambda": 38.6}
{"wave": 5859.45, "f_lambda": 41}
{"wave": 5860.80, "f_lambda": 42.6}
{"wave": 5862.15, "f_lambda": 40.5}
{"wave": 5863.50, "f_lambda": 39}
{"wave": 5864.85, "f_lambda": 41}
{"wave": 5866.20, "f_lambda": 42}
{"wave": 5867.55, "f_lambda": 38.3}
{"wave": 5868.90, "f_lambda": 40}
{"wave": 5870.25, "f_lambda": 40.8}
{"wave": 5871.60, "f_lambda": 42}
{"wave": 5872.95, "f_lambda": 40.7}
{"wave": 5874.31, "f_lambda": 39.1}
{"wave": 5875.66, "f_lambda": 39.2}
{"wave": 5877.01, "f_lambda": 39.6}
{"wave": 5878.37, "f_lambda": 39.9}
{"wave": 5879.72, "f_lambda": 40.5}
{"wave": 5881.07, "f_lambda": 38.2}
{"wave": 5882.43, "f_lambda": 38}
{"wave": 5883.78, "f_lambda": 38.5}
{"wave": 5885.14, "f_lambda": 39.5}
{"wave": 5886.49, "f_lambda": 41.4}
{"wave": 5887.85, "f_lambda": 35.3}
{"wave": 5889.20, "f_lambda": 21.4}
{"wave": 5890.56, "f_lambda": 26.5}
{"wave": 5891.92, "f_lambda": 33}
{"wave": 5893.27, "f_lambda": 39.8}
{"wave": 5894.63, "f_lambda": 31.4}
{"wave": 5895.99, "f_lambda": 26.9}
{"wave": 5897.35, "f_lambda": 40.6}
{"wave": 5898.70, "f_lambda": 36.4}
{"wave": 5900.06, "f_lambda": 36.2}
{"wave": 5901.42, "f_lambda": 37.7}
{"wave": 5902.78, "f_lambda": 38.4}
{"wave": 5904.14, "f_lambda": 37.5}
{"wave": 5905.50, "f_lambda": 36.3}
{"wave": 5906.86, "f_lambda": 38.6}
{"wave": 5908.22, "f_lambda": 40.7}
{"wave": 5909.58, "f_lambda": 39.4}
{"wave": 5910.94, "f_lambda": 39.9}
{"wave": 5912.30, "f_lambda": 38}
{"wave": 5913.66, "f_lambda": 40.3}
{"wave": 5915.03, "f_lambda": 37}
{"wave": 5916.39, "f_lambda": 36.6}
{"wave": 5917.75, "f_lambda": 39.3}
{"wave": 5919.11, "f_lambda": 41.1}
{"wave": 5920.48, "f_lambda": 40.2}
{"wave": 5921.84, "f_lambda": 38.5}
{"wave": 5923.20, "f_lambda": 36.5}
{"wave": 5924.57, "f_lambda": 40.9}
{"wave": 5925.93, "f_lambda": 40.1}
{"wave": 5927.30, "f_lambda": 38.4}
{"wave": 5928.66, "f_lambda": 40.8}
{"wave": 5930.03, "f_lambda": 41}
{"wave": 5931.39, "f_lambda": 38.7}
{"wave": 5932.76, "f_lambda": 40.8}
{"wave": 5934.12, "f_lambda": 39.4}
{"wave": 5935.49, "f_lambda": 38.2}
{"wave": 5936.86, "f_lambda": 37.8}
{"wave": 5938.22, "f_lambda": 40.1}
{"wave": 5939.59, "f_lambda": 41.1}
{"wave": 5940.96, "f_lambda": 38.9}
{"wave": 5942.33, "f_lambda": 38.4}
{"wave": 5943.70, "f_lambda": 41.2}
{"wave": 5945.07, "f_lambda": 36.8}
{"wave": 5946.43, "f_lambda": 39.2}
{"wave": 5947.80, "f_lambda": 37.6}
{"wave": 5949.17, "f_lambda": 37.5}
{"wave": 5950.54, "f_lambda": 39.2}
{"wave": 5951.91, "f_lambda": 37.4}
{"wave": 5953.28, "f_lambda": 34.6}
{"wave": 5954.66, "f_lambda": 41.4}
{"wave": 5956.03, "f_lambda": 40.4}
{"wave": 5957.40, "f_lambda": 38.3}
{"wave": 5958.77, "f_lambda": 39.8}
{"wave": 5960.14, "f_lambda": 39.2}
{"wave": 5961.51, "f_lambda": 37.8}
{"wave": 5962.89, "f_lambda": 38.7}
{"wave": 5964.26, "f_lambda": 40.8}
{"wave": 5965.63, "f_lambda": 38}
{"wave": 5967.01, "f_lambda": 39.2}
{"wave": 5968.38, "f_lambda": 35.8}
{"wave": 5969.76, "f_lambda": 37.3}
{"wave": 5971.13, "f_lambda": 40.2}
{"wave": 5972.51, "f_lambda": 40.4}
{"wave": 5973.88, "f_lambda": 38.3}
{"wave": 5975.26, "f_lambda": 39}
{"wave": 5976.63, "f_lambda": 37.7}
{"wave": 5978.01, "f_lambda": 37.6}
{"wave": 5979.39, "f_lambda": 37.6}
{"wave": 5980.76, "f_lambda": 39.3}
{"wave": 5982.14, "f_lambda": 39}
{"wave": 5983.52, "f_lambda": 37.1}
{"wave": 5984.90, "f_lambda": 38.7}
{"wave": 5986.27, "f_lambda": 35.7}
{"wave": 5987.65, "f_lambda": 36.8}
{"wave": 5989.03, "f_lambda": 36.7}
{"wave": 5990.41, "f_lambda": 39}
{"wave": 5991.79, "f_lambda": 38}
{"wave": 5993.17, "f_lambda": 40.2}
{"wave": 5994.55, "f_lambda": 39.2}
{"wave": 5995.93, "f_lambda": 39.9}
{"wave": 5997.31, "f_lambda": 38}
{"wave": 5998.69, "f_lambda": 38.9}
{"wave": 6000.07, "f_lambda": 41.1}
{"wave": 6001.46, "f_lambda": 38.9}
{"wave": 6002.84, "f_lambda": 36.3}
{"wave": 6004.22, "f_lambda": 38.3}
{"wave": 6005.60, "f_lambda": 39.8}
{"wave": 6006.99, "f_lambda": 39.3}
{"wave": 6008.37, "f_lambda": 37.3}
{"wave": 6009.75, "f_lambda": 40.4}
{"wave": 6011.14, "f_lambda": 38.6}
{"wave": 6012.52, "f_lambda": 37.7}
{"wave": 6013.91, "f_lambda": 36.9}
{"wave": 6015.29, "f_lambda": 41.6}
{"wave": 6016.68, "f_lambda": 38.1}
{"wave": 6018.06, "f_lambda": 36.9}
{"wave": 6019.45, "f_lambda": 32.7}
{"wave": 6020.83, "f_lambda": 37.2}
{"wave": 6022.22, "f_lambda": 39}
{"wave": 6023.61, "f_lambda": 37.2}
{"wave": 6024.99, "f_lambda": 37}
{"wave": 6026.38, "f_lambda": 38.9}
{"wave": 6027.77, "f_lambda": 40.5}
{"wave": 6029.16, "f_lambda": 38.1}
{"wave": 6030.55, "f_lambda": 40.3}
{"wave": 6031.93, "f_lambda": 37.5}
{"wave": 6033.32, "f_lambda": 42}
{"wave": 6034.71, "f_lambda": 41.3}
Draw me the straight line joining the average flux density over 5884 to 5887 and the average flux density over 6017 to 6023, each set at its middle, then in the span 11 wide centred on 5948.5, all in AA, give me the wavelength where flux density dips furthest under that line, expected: 5953.28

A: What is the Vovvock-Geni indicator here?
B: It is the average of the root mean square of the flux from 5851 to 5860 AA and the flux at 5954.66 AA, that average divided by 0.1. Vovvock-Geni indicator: 403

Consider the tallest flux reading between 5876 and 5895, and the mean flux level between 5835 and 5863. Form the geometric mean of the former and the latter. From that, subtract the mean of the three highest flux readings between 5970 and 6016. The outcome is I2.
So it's -0.4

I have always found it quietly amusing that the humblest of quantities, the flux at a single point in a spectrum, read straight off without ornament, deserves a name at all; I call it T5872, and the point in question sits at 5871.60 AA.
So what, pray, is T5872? 42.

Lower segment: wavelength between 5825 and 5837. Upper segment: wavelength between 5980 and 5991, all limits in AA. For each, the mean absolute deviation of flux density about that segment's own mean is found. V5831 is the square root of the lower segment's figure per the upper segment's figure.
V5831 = 1.18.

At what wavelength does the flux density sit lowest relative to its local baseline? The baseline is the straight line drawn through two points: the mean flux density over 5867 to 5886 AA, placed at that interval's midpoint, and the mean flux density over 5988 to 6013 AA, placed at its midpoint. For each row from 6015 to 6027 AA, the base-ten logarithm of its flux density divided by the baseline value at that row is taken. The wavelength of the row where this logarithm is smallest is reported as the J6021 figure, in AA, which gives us 6019.45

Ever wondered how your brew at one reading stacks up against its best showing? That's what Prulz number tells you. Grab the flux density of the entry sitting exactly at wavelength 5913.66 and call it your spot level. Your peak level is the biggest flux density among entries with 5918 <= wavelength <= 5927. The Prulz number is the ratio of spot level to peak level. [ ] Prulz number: 0.981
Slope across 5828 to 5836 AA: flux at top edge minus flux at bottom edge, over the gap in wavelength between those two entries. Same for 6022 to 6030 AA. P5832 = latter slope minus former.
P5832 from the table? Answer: -0.55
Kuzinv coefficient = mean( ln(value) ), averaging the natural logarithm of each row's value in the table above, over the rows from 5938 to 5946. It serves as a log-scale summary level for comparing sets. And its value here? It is 3.67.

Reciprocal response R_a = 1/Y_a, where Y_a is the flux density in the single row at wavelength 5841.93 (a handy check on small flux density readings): 0.0259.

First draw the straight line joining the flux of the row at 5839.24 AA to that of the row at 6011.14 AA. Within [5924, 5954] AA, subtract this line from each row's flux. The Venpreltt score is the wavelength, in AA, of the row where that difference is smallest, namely 5953.28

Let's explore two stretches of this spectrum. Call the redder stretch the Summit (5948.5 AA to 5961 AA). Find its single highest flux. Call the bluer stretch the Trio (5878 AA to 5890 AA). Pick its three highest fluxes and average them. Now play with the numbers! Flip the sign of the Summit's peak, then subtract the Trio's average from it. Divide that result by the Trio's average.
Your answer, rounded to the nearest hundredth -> -2.02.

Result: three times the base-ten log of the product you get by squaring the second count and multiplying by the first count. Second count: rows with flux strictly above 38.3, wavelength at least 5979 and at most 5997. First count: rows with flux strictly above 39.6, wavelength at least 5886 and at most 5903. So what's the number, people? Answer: 6.5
